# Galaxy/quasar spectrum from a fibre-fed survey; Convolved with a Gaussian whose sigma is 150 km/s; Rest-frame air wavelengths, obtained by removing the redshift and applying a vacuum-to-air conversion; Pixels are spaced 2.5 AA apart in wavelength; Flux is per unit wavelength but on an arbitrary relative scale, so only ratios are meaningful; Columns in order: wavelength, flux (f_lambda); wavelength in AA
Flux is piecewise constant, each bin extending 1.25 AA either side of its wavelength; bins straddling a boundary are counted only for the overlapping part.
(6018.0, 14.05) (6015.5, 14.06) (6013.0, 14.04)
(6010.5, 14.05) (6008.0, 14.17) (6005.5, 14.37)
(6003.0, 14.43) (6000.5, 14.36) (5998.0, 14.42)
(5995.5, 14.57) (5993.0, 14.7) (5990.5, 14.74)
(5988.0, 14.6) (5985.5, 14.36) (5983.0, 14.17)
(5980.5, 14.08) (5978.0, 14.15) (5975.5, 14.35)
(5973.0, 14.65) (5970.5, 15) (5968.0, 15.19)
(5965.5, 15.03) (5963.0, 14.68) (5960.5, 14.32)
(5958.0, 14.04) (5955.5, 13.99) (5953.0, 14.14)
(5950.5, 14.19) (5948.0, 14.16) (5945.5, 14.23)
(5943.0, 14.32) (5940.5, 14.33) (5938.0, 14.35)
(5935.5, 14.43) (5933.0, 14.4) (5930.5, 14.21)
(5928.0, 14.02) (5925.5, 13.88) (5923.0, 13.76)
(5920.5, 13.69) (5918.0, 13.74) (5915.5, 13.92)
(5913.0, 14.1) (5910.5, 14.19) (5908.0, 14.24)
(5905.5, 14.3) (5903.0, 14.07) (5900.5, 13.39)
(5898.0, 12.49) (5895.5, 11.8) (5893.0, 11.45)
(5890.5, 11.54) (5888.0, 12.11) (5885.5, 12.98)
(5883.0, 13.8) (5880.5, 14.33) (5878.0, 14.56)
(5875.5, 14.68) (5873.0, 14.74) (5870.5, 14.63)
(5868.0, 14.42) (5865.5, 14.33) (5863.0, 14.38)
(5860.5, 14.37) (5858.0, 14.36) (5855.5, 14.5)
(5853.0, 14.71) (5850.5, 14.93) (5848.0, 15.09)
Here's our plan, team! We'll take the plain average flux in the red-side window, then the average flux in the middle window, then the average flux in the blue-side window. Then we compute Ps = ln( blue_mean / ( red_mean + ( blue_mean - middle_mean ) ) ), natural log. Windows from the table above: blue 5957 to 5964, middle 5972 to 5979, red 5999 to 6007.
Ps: 0.000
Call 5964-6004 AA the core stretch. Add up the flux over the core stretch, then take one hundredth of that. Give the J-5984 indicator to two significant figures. 2.3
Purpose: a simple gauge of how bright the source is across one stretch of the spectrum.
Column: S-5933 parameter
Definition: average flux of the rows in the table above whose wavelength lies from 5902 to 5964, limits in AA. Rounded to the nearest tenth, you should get 14.1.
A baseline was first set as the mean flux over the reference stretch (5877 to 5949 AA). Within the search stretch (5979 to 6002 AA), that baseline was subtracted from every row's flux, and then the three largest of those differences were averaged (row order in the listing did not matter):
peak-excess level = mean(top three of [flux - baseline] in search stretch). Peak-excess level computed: 1.00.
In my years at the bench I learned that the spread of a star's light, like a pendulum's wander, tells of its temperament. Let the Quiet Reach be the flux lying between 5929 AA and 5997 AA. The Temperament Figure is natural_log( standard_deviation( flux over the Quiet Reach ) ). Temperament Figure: -1.2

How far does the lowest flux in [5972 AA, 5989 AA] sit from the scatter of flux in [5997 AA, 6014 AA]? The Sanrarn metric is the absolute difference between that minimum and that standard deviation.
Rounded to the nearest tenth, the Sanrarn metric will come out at 13.9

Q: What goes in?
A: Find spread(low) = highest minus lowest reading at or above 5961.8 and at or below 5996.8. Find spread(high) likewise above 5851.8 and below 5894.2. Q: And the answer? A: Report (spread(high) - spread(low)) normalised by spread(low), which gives 2.0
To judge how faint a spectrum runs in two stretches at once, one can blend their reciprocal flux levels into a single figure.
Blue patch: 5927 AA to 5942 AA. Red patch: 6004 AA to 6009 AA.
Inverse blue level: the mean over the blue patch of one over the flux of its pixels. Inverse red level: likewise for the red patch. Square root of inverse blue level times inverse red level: 0.0700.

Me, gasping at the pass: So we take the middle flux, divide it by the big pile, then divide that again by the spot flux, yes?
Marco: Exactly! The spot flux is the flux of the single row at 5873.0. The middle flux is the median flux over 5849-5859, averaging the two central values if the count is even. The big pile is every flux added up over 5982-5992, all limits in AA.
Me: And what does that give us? 0.0171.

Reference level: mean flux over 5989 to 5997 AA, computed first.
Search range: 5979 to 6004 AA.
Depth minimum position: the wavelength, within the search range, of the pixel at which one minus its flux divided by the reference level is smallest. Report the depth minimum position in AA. 5990.5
